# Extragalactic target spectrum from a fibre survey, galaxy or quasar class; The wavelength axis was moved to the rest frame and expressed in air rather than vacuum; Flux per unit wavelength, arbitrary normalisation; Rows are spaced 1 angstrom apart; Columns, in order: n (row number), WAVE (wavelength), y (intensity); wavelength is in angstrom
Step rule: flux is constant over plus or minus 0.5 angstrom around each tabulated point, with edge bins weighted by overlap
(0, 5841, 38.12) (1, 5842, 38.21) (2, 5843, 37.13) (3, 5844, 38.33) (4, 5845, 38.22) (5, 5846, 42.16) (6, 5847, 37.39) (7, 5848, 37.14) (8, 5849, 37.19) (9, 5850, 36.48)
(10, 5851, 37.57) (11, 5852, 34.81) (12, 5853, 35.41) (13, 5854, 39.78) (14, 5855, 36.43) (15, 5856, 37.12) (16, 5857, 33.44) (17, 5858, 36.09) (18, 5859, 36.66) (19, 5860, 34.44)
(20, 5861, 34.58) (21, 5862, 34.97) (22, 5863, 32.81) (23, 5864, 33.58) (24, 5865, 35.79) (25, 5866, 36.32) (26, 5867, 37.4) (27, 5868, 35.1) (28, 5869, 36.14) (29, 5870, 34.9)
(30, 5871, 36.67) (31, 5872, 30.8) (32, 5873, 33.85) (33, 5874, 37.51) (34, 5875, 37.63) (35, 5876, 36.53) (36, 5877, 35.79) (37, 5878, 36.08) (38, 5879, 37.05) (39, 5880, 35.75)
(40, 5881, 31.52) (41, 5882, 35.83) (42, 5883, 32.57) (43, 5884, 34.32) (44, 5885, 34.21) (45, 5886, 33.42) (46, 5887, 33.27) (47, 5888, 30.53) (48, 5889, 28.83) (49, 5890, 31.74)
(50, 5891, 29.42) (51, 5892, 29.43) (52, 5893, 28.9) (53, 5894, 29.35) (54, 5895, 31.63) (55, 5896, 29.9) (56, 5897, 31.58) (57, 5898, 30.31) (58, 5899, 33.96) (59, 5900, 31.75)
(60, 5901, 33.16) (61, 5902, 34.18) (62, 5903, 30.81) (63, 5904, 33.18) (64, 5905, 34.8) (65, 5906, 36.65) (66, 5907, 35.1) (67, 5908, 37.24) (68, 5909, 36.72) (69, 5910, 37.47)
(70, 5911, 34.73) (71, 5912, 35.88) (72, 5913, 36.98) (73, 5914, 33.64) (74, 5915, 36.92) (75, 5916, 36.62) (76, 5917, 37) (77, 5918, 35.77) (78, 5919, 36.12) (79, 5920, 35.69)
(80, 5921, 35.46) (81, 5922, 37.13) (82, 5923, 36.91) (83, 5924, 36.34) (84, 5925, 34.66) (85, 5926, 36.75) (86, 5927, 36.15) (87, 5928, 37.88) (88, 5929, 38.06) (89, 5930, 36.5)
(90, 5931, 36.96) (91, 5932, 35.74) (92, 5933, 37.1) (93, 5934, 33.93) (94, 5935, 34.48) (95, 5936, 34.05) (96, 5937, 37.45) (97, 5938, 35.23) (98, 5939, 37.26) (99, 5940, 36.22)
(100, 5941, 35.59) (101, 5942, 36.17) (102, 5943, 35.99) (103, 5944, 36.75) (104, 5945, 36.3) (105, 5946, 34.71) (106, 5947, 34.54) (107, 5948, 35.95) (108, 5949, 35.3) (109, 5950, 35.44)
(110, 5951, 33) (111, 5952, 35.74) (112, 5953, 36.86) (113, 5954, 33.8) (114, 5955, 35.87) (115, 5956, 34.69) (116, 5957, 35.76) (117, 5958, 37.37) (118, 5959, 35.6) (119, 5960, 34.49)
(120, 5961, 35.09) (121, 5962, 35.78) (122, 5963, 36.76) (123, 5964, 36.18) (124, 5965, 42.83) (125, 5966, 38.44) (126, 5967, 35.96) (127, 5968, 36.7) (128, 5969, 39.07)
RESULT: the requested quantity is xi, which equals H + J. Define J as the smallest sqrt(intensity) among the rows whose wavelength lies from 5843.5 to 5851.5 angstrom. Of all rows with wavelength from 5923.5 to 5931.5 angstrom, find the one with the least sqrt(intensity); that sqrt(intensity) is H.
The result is 11.93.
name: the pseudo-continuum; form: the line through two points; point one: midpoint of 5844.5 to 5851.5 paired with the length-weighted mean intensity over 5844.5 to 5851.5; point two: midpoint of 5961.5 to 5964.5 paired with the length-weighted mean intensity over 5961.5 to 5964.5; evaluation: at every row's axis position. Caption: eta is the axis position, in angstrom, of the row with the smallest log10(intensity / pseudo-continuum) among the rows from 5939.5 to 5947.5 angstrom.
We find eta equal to 5947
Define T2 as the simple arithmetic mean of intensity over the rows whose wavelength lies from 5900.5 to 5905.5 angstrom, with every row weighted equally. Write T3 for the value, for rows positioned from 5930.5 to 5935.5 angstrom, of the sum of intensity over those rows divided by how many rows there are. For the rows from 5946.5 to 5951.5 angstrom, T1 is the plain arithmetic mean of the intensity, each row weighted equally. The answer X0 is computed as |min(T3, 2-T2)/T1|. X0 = 0.90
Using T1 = 34.8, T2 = 33.2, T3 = 35.6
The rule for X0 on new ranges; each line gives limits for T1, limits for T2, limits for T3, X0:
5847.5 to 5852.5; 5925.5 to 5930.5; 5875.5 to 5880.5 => 0.96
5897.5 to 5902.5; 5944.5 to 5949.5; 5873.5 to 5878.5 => 1.02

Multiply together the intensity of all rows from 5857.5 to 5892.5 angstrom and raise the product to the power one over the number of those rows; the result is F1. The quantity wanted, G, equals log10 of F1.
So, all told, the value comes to 1.53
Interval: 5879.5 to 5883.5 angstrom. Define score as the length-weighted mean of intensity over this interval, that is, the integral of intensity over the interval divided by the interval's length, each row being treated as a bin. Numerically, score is 33.9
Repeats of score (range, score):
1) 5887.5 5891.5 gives 30.1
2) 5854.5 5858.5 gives 35.8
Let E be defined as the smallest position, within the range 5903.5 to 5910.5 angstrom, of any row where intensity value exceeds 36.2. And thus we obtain 5906 angstrom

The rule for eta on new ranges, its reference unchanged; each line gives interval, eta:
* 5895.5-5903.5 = 5896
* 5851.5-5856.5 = 5852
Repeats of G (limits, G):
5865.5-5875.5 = 1.55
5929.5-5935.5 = 1.55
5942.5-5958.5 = 1.55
